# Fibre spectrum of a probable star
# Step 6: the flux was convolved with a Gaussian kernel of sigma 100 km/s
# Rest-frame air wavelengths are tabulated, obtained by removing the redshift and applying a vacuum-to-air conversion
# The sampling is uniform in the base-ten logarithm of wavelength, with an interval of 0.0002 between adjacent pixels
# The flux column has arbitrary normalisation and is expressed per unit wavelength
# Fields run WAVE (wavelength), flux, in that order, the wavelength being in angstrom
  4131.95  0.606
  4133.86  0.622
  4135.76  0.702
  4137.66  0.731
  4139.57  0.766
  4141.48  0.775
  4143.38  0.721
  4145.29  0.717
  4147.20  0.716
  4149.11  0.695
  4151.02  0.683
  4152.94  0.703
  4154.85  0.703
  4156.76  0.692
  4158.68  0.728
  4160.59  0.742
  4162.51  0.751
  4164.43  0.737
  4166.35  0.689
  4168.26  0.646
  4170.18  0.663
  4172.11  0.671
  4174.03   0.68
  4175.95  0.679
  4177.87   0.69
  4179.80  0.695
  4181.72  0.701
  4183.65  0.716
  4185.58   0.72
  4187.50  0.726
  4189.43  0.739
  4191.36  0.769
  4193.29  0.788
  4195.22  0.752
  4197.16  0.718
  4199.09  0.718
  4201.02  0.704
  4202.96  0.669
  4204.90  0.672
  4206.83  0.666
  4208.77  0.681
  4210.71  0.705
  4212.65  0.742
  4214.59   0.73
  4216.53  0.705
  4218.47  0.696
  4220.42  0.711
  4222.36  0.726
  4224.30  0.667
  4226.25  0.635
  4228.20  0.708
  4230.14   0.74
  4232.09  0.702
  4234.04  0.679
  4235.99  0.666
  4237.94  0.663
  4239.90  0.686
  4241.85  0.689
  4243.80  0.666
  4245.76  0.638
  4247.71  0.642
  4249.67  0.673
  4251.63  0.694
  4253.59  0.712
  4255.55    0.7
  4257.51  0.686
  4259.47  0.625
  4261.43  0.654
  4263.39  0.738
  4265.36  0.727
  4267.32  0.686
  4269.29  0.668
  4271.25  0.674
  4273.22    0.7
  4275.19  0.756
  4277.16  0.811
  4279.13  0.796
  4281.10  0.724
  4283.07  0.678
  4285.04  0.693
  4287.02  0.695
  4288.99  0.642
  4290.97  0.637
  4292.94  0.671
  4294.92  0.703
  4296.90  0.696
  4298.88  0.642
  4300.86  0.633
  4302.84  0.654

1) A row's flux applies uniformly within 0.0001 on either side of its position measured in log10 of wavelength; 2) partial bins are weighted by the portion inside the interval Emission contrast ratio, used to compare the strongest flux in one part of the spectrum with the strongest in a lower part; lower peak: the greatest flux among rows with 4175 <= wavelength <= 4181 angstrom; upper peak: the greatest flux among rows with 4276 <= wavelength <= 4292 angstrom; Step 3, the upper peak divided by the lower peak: 1.17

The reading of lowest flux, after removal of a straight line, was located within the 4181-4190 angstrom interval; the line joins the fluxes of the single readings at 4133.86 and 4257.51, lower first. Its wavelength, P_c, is 4181.72 angstrom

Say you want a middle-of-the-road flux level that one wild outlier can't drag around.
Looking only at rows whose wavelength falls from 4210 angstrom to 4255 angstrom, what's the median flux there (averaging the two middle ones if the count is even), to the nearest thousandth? 0.694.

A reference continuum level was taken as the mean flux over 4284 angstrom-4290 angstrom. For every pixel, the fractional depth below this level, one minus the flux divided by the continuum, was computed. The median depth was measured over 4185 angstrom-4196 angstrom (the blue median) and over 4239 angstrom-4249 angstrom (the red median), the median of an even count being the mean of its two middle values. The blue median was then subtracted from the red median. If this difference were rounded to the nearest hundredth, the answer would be 0.12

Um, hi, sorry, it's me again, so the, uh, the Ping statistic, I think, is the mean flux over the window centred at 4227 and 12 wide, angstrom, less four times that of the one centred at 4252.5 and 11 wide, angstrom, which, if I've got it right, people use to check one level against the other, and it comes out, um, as -2.04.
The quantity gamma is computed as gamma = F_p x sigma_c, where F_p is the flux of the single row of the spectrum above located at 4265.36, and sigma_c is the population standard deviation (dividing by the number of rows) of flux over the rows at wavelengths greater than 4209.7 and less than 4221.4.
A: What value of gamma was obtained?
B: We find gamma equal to 0.012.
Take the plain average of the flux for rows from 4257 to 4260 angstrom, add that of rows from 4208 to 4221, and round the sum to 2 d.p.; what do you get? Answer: 1.37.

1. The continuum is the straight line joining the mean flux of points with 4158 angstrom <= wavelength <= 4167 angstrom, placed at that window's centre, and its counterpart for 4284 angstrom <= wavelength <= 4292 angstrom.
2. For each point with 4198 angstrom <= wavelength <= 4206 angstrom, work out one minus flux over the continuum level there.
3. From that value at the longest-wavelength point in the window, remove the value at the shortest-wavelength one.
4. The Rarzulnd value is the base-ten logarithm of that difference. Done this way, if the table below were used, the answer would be -1.2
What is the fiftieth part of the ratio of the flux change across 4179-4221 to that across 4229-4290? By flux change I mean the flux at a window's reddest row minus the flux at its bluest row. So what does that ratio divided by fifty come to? -0.003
